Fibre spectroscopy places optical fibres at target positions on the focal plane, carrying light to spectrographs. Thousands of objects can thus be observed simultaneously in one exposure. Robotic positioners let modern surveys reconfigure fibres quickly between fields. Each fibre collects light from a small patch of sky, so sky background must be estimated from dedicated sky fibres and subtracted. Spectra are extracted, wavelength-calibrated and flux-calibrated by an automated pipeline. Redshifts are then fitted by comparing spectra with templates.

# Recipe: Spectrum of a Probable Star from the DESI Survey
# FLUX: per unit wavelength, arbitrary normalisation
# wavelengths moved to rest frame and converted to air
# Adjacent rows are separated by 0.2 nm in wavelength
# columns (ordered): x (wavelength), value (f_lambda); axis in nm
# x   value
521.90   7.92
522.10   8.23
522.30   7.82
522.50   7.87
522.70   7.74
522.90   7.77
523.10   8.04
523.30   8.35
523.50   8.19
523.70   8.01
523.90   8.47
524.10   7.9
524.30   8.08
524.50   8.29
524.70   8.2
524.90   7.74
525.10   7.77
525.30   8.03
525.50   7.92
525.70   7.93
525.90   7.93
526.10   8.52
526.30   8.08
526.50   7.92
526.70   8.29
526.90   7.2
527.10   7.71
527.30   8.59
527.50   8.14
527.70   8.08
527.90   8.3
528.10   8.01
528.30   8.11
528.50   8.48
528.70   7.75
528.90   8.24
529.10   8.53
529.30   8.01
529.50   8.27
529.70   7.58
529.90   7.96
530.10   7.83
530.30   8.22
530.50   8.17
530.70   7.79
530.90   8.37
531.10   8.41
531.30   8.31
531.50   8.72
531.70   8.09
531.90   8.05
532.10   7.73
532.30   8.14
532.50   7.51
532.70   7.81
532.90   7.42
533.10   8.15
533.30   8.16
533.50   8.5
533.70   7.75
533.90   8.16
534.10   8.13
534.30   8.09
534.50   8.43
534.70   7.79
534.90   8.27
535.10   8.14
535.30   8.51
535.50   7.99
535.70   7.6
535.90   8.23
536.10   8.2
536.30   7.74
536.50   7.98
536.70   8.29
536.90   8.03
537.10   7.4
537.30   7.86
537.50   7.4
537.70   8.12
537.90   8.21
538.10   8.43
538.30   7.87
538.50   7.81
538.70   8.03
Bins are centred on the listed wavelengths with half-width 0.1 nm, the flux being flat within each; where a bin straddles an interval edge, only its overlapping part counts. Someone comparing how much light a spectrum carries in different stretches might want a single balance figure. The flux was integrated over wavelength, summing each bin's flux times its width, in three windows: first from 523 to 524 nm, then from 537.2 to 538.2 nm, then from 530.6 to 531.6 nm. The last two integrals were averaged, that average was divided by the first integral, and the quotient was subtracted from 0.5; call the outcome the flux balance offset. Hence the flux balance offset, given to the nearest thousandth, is -0.494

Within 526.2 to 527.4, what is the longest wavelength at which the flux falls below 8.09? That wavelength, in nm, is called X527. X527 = 527.10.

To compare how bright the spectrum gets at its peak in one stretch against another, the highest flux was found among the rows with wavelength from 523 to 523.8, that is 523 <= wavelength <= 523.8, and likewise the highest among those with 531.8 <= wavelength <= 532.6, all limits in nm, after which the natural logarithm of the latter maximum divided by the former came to -0.03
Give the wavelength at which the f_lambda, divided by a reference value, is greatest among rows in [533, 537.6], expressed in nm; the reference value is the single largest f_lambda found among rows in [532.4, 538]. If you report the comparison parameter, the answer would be 535.30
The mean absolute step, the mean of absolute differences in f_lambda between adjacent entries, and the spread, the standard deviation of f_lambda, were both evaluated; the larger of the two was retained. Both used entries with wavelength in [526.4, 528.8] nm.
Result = 0.46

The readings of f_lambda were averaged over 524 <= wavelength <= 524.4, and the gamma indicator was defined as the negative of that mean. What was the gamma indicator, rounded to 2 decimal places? -7.99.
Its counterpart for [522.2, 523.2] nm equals -7.85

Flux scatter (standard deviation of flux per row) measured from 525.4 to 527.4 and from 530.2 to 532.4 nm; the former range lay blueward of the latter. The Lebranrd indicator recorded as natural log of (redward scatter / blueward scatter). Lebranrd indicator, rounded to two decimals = -0.36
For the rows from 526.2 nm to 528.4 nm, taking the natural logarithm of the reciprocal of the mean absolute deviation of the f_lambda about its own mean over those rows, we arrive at 1.43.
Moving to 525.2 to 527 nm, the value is 1.50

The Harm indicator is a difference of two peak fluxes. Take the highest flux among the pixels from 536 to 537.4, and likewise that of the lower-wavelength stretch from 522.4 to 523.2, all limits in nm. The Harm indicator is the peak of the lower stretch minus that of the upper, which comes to -0.25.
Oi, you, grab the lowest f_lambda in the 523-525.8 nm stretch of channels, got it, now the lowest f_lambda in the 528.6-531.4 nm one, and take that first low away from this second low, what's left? -0.16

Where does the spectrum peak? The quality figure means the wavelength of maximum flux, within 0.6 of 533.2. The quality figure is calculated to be 533.50 nm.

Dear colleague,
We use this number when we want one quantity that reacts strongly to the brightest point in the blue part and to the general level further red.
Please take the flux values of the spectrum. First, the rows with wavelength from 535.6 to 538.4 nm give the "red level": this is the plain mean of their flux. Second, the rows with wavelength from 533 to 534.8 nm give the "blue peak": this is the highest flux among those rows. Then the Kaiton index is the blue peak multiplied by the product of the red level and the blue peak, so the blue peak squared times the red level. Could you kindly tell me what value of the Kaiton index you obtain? 575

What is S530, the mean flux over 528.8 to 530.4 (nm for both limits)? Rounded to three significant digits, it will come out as 8.08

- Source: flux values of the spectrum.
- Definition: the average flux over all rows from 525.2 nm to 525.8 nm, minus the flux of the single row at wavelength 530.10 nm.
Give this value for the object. 0.13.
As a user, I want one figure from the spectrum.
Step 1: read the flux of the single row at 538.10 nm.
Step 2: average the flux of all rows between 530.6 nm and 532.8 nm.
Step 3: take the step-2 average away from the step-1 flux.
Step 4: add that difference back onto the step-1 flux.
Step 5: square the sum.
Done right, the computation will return 77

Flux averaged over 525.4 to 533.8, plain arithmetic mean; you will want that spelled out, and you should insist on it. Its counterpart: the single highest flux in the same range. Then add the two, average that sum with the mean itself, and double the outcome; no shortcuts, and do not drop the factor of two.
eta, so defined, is 24.8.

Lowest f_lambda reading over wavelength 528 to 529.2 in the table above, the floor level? 7.75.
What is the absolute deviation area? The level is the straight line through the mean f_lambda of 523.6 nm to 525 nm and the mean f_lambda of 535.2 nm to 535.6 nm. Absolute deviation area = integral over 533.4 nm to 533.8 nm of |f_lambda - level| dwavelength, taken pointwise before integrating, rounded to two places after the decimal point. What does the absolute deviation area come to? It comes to 0.15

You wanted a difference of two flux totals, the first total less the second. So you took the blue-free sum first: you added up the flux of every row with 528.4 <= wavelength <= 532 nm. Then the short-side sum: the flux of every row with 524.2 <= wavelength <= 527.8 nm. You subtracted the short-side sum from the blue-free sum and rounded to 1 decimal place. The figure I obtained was 2.4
